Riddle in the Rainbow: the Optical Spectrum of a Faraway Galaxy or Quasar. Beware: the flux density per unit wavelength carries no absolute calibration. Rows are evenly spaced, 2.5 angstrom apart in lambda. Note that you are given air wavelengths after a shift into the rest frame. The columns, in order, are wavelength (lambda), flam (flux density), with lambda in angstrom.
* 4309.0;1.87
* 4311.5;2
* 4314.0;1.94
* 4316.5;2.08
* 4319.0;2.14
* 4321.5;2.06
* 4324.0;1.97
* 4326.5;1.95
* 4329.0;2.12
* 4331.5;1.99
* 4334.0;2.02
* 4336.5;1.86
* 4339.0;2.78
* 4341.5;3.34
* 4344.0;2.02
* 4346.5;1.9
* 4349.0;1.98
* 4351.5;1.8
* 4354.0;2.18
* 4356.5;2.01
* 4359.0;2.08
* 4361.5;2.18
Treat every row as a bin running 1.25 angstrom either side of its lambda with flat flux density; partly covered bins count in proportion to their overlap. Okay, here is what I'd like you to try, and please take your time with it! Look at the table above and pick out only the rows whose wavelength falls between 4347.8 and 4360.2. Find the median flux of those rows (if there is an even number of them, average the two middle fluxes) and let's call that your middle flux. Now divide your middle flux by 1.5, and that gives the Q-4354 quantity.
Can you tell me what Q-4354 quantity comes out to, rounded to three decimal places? 1.340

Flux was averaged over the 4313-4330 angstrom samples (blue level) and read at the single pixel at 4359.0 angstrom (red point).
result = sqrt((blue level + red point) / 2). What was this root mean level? 1.43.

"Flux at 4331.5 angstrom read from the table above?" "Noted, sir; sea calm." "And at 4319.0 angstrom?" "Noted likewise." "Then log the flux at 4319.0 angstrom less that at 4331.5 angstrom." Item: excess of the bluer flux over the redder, 0.15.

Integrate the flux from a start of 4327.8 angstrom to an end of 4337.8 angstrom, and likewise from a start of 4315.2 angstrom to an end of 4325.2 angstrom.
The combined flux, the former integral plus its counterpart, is 40.6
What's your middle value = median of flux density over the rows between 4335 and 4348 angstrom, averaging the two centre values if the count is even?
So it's 2.02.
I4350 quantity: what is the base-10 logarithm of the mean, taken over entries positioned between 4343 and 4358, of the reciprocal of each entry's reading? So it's -0.296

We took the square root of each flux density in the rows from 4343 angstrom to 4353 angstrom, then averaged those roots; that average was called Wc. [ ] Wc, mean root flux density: 1.39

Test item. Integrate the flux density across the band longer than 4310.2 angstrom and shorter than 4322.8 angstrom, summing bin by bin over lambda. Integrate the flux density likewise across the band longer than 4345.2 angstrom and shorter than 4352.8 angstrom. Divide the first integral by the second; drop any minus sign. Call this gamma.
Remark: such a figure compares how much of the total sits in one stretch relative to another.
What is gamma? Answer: 1.8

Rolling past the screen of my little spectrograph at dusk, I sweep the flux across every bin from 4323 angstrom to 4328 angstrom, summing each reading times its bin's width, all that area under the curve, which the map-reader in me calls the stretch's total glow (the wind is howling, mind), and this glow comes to 10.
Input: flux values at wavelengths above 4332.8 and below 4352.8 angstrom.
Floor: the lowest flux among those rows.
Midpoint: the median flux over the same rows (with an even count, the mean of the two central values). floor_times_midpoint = 3.60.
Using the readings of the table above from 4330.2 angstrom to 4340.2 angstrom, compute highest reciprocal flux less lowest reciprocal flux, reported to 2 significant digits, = 0.18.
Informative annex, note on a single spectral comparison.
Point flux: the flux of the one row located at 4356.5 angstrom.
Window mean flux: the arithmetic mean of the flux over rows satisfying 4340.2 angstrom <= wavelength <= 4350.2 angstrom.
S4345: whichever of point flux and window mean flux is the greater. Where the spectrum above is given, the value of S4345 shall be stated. 2.31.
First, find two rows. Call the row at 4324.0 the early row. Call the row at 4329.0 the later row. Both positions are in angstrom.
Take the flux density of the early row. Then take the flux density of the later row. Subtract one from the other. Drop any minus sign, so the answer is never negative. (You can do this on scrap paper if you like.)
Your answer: 0.15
